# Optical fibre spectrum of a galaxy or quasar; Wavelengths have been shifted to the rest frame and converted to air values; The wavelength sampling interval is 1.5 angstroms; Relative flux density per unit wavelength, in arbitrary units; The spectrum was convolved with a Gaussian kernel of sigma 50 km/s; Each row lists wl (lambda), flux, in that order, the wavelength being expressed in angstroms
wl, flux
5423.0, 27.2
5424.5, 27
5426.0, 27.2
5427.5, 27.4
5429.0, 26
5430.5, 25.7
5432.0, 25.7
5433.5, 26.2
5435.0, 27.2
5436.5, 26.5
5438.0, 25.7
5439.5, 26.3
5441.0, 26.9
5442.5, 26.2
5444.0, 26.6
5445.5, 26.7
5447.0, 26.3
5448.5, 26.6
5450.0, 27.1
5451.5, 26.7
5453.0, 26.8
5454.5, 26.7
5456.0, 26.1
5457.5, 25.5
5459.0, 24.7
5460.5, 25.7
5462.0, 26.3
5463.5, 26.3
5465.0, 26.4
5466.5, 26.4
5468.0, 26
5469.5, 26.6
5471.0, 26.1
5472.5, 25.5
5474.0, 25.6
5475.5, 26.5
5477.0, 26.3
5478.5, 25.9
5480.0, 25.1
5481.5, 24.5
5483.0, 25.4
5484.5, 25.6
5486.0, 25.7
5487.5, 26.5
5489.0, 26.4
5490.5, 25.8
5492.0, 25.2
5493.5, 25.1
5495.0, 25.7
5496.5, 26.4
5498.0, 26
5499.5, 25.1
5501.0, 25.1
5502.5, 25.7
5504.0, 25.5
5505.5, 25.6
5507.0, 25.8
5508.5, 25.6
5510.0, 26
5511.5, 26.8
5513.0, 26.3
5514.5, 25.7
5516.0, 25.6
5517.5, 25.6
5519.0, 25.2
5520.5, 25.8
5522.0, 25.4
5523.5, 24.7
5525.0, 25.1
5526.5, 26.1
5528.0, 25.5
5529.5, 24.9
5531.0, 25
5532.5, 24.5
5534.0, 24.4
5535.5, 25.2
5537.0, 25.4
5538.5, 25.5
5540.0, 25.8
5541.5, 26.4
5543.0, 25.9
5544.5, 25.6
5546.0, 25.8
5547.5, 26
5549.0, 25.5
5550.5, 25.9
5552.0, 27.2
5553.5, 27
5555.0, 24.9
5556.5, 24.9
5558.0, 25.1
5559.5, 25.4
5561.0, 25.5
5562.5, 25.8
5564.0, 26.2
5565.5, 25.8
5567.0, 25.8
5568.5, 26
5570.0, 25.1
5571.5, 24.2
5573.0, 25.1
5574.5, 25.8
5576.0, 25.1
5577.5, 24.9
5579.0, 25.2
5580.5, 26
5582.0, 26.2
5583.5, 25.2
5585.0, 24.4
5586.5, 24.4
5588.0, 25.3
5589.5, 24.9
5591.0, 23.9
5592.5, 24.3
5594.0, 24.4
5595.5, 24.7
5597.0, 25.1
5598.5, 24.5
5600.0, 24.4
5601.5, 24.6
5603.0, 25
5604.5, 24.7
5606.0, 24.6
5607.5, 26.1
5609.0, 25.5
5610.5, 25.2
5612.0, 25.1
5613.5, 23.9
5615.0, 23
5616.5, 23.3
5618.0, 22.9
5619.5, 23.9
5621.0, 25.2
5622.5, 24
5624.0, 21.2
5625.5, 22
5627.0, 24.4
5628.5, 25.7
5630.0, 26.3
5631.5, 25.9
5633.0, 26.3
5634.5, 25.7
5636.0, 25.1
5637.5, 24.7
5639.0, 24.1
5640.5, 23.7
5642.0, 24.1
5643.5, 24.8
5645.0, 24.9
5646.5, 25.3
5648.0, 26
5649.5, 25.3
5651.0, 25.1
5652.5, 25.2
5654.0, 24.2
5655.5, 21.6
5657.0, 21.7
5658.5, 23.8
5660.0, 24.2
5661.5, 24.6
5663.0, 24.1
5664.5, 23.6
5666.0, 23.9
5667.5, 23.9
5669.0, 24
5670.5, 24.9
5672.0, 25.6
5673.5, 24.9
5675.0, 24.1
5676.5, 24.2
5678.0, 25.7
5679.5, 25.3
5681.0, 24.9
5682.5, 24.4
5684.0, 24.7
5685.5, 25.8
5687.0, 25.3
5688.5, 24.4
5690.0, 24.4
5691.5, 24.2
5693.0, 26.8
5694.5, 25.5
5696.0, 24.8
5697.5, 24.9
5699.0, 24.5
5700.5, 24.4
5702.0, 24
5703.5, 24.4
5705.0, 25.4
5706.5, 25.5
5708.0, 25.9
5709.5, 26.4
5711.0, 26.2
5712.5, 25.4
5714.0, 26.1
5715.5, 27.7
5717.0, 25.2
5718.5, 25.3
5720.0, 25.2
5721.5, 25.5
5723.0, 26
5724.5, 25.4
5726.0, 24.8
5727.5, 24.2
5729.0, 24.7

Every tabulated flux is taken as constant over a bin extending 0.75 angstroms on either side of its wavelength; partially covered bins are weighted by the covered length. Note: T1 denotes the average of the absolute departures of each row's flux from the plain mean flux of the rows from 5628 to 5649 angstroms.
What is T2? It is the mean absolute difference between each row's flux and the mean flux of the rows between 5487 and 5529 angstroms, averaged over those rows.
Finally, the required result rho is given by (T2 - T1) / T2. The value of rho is -0.8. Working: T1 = 0.70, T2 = 0.38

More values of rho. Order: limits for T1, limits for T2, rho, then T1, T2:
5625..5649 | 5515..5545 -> -1.1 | 0.85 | 0.40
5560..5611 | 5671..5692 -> 0.0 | 0.52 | 0.51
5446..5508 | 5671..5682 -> 0.0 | 0.50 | 0.49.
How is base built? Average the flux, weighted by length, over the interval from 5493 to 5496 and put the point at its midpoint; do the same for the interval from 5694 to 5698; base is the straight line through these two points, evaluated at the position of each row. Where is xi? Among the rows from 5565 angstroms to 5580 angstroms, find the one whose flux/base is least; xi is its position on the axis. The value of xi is 5571.5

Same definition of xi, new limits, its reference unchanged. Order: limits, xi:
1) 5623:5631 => 5624.0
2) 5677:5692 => 5691.5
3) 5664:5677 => 5664.5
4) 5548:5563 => 5555.0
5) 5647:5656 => 5655.5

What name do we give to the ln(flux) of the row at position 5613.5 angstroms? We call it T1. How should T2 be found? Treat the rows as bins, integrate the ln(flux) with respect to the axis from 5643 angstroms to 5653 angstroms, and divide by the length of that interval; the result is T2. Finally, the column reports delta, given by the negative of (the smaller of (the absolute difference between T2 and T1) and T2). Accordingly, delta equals -0.054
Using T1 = 3.17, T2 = 3.23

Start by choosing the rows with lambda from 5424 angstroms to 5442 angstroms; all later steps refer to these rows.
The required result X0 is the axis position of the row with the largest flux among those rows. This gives 5427.5 angstroms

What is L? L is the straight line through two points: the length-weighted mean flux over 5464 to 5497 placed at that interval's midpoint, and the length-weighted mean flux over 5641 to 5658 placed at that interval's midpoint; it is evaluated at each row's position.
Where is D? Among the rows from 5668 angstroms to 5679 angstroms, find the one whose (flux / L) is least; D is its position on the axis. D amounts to 5669.0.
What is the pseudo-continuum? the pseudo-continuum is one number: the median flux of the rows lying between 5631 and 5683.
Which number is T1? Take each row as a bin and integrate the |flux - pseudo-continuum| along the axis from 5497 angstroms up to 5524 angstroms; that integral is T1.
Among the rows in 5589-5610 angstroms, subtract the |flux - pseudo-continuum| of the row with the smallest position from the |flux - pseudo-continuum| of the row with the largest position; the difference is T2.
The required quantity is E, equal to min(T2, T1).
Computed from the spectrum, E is 0.60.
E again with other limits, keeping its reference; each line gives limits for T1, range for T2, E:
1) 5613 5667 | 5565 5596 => -1.10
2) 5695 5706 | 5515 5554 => 1.40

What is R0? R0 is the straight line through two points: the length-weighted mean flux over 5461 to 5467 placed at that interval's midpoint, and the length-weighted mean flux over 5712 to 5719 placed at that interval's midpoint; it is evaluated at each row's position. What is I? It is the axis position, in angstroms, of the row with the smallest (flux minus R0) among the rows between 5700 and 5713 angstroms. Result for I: 5702.0 angstroms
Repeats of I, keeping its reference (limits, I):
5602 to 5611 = 5606.0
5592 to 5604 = 5592.5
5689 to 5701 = 5691.5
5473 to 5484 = 5481.5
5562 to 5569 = 5562.5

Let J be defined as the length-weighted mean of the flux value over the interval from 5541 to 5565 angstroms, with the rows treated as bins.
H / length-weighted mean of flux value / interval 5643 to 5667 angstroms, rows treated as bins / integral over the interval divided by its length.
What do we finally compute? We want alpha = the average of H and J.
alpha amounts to 25.0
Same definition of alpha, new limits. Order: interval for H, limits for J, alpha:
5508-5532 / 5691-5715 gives 25.4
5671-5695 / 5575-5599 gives 25.0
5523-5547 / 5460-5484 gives 25.6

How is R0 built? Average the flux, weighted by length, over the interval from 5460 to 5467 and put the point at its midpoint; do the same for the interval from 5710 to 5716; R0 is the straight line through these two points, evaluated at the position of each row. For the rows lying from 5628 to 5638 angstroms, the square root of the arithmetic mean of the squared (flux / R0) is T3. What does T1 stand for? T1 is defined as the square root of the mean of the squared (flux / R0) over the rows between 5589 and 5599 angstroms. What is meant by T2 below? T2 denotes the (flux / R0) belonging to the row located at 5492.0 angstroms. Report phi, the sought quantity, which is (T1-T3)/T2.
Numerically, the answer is -0.044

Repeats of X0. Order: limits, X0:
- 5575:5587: 5582.0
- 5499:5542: 5511.5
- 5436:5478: 5450.0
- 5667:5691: 5685.5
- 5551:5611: 5552.0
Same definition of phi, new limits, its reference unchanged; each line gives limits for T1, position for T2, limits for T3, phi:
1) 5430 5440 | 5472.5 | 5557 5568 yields 0.022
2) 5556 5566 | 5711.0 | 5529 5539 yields 0.021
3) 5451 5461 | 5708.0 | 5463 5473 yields -0.006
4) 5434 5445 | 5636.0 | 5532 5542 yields 0.048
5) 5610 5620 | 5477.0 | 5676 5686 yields -0.041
